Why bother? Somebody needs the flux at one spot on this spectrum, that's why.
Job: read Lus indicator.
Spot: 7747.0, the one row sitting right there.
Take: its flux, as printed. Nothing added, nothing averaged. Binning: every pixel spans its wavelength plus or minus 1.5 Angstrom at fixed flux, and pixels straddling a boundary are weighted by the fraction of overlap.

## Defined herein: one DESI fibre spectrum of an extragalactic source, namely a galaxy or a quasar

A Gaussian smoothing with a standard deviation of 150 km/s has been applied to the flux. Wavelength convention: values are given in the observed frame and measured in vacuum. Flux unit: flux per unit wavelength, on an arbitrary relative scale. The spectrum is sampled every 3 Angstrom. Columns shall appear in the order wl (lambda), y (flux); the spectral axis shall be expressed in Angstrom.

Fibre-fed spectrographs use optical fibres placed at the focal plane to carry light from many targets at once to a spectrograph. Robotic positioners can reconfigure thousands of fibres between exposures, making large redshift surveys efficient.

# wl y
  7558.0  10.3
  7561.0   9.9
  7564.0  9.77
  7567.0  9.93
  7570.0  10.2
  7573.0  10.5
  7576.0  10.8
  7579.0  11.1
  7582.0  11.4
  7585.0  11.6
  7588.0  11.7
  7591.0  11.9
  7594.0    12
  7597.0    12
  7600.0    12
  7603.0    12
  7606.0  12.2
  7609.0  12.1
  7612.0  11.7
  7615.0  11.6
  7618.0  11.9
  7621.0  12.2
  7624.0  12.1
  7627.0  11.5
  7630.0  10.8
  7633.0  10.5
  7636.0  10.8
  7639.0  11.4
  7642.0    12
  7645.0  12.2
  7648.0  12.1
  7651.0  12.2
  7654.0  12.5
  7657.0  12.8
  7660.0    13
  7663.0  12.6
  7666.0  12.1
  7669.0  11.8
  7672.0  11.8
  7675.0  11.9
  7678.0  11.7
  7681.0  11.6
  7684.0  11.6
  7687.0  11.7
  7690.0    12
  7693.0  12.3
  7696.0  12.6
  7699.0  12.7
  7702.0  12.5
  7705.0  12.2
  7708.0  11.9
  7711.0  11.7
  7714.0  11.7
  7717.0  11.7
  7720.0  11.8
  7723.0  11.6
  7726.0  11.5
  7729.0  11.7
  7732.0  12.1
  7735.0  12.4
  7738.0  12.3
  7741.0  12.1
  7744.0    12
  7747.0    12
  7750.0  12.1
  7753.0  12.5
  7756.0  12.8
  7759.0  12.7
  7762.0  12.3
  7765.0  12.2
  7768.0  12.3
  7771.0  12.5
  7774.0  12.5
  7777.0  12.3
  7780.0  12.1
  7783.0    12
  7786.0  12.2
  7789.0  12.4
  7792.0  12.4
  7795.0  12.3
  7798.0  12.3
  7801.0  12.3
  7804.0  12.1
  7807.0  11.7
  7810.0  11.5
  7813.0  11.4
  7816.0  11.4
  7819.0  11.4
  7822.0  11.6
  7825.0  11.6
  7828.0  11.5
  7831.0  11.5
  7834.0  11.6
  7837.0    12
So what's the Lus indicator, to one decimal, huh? 12.0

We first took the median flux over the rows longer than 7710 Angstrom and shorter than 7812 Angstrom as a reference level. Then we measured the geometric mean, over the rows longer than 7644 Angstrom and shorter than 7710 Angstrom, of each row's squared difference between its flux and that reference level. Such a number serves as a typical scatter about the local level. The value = 0.058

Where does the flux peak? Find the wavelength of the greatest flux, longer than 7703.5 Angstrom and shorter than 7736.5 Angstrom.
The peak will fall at 7735.0 Angstrom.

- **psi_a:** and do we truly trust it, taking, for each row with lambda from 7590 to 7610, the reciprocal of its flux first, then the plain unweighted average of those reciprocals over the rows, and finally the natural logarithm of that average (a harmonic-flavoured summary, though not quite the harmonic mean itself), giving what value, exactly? -2.487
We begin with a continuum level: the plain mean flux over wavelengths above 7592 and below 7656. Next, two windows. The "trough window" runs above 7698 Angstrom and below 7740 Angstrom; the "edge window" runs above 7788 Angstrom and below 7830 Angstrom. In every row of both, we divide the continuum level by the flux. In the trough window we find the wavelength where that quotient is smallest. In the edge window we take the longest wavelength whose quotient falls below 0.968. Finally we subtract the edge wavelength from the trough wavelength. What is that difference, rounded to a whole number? -102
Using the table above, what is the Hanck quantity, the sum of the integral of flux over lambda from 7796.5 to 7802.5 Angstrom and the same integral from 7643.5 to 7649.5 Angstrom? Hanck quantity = 147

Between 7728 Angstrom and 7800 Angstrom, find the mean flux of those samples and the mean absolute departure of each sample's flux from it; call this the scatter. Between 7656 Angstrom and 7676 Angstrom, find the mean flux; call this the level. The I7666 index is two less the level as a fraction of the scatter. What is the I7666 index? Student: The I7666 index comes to -65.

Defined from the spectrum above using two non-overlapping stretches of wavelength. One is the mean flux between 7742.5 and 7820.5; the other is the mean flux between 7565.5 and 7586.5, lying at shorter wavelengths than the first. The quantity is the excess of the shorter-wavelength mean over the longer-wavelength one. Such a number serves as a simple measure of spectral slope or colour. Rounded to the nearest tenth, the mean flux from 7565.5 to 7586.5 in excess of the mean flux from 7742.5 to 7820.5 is -1.4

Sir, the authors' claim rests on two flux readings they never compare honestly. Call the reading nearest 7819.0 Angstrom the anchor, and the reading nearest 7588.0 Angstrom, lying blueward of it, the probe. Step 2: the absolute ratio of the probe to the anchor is 1.03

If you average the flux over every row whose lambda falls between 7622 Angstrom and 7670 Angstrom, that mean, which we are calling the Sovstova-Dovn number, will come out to 11.9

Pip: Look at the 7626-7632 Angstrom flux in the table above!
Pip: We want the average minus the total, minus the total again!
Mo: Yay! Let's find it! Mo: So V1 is -33.5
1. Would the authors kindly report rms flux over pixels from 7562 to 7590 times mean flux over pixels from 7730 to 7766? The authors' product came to 133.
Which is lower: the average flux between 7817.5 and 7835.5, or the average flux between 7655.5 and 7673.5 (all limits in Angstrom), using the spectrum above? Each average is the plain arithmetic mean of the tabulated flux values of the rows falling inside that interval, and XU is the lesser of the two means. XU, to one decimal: 11.5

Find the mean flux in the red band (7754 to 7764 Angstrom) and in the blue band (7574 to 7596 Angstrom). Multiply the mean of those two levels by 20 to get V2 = 241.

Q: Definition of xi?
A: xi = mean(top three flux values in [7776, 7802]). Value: 12.4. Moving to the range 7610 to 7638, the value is 12.1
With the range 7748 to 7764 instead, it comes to 12.7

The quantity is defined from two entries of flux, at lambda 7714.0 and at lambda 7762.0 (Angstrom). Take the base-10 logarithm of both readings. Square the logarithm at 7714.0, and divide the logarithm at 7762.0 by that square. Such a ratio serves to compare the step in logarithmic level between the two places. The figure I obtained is 0.96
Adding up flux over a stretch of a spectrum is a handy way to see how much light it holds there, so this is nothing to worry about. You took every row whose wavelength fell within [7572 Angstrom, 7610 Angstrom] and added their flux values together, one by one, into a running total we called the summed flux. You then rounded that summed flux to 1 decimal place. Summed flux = 151.3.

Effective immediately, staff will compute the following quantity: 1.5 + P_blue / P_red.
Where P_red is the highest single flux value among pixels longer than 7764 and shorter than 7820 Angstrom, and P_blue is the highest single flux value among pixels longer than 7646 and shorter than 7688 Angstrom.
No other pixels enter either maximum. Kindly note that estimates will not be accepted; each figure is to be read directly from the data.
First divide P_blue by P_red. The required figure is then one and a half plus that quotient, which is 2.54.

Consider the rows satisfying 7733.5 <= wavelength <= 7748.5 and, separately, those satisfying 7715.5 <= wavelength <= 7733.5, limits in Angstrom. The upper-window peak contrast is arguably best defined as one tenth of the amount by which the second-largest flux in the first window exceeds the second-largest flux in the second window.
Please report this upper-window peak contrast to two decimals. 0.05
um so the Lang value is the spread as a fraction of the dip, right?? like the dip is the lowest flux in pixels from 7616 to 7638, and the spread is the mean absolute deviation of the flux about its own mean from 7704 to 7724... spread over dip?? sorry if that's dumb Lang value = 0.014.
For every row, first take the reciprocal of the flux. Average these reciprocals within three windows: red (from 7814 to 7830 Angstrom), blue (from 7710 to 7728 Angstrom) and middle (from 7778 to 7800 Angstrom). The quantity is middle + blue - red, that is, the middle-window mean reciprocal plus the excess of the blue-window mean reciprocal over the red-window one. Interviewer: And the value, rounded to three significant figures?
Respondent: 0.0804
